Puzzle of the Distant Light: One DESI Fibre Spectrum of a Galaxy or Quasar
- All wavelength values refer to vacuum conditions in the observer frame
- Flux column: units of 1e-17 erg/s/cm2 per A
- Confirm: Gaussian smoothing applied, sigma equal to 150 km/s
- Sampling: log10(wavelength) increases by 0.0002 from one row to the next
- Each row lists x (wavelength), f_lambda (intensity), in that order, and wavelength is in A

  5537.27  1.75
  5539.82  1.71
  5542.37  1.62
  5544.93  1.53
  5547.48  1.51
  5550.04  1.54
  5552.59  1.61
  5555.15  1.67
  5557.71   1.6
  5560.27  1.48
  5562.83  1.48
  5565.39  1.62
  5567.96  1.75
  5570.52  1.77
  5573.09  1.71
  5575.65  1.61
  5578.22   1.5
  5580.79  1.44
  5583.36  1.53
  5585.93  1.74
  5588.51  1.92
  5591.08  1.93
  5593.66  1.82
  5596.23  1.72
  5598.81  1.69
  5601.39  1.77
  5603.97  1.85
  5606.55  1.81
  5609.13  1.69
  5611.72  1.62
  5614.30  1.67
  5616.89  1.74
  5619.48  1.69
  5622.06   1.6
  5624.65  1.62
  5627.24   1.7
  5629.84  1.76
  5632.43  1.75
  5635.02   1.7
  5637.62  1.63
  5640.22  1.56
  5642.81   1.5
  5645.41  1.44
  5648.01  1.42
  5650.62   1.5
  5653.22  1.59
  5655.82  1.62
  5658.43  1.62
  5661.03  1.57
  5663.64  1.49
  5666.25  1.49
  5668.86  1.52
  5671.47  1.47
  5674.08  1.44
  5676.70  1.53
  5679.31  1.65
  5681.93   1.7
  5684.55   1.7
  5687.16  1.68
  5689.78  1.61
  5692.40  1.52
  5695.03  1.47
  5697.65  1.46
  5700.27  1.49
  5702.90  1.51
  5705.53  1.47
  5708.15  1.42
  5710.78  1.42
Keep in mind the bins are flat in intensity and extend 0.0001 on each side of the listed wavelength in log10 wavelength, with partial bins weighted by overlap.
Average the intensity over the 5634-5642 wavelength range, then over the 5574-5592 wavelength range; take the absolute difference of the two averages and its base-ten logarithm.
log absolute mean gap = -1.4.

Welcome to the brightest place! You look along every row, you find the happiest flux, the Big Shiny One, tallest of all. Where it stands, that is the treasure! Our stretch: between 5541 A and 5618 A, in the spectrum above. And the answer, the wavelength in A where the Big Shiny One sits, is 5591.08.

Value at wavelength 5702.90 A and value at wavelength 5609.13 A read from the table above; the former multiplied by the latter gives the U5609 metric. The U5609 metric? 2.6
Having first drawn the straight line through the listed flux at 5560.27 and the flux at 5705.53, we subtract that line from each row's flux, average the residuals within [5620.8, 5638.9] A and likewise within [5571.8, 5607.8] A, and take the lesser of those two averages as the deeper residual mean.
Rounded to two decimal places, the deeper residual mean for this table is 0.20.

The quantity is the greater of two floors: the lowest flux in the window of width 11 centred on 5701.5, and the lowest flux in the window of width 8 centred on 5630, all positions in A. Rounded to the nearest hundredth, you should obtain 1.70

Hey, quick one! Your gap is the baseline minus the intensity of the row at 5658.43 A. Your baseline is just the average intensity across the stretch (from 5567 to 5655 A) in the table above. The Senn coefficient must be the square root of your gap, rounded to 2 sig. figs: 0.22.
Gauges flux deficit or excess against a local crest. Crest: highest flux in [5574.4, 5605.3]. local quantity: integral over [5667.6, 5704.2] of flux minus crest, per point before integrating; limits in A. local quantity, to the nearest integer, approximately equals -14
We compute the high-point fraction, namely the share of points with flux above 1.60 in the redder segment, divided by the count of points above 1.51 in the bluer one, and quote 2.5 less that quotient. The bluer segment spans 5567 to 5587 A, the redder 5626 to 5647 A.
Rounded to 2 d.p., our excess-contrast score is 2.40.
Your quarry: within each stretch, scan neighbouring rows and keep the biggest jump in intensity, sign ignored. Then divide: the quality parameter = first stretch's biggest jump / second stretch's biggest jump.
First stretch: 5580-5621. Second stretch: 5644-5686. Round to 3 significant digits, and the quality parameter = 1.75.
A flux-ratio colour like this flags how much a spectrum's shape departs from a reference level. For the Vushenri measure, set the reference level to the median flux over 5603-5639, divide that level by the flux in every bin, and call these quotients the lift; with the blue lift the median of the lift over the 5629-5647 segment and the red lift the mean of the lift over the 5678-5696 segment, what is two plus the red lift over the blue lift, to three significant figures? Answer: 3.01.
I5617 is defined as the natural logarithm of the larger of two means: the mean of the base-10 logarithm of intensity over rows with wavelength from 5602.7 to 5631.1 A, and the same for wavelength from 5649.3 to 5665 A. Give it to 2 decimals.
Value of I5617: -1.46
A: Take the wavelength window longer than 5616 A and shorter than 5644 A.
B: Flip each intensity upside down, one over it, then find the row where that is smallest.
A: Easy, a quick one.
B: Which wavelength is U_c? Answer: 5629.84 A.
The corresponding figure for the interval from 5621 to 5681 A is 5629.84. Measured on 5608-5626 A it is 5616.89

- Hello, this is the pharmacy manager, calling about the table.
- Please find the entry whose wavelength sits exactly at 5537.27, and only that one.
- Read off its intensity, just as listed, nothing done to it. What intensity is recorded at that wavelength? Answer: 1.75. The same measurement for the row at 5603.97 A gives 1.85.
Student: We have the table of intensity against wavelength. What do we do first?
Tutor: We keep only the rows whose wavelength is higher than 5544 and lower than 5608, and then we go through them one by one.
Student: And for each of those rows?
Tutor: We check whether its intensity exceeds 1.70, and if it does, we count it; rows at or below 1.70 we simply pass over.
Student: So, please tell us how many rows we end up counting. 11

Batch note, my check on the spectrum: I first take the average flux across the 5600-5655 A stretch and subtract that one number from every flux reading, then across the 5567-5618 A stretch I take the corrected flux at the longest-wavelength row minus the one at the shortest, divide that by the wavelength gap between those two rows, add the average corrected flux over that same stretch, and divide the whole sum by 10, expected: 0.007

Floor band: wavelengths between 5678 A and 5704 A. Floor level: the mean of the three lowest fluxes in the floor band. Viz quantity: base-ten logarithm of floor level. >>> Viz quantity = 0.17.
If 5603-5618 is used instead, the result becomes 0.22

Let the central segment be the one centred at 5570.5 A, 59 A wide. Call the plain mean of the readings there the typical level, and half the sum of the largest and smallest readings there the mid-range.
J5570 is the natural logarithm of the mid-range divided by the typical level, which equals 0.025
